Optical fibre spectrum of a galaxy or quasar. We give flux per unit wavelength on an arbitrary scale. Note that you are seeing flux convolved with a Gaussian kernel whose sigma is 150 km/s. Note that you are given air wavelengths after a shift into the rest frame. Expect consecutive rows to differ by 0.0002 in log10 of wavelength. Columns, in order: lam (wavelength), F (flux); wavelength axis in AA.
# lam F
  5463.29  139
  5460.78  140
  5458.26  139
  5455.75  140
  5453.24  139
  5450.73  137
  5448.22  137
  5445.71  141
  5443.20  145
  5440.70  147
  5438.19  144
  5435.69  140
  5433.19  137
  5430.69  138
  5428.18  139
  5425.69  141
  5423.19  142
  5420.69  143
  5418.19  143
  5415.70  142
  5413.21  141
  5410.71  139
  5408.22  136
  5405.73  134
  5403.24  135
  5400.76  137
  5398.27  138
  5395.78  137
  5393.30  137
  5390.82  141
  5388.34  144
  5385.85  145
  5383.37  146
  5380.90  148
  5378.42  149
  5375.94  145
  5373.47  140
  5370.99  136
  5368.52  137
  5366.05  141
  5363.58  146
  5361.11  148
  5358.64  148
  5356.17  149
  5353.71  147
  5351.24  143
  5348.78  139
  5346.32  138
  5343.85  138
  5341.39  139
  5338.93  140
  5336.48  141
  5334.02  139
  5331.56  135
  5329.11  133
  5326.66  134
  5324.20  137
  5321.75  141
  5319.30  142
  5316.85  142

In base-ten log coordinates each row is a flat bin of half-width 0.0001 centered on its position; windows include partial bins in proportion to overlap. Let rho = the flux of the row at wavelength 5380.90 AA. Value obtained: 148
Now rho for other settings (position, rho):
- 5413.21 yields 141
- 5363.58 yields 146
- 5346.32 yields 138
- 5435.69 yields 140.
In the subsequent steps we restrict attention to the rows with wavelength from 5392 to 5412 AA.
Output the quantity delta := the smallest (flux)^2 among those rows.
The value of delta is 17956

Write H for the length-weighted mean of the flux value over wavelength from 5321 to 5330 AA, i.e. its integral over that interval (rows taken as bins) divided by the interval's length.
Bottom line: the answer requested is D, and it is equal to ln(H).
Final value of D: 4.91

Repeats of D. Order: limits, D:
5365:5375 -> 4.93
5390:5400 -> 4.93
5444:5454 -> 4.93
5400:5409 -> 4.91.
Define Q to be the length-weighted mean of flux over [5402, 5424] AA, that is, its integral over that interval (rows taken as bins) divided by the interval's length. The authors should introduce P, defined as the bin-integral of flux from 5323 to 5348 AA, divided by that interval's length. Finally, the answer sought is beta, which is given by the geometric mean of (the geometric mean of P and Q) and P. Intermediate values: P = 137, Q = 139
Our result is 138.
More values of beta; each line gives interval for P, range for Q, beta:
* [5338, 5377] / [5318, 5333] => 141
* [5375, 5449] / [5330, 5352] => 141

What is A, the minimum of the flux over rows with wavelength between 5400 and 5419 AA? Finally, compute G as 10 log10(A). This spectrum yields 21.27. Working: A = 134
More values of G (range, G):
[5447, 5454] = 21.37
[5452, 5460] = 21.43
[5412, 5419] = 21.49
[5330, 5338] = 21.30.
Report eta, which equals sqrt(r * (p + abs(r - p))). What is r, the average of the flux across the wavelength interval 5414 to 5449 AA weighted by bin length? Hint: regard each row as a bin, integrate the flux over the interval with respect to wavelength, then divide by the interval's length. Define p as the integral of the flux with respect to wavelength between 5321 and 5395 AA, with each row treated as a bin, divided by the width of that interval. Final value 141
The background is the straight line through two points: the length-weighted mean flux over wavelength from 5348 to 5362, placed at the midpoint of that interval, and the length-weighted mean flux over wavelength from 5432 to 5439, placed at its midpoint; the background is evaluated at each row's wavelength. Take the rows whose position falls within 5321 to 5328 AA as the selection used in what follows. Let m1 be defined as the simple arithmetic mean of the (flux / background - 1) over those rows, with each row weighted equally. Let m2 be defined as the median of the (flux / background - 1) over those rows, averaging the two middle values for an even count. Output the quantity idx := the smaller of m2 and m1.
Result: -0.074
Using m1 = -0.072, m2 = -0.074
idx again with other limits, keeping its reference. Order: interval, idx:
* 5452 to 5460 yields 0.002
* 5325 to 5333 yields -0.093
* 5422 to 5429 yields -0.002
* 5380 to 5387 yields 0.015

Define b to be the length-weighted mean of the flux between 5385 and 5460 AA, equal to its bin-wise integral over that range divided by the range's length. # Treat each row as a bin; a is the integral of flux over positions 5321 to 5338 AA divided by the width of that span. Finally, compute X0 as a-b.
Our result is -3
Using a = 137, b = 140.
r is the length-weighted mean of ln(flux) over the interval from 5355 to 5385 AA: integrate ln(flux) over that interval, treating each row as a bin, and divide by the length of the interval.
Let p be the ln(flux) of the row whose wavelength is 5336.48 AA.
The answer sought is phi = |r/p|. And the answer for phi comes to 1.00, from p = 4.95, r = 4.97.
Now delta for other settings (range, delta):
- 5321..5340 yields 17689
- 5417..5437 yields 18769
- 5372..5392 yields 19600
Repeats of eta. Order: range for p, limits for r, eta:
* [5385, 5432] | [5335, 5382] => 143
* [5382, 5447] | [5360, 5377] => 142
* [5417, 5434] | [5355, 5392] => 144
